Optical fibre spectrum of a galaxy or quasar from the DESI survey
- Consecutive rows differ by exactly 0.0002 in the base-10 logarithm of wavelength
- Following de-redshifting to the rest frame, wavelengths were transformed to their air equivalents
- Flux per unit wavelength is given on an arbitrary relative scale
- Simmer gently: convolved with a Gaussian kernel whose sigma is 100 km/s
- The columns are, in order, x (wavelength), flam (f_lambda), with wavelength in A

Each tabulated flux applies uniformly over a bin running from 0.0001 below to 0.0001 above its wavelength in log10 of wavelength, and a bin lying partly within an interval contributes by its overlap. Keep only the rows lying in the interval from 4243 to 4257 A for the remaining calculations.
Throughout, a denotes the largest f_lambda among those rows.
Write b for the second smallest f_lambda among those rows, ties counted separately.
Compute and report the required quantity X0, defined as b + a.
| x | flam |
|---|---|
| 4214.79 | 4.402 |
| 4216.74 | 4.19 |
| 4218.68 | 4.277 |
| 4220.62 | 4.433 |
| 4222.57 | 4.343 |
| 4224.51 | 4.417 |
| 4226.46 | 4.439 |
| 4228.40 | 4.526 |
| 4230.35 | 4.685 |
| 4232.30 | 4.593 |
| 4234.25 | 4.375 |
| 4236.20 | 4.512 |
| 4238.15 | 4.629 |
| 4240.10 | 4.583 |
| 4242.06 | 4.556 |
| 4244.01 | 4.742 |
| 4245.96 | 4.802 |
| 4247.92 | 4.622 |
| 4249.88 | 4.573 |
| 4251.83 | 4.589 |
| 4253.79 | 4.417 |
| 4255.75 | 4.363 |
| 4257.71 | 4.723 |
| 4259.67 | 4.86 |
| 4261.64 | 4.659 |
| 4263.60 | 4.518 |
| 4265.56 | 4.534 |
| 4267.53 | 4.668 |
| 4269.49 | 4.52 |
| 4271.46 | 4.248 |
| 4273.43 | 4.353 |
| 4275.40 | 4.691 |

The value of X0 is 9.22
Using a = 4.802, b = 4.417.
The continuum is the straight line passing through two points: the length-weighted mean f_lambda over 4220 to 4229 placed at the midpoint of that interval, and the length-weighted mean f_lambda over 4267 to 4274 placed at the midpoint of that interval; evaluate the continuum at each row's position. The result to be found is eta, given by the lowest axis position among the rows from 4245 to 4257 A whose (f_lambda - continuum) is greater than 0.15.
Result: 4245.96 A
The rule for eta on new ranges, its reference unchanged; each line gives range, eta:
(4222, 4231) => 4230.35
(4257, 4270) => 4257.71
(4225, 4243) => 4230.35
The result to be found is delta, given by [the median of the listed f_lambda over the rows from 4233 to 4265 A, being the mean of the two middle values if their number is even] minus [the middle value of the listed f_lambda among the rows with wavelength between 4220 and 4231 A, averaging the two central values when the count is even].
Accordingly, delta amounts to 0.15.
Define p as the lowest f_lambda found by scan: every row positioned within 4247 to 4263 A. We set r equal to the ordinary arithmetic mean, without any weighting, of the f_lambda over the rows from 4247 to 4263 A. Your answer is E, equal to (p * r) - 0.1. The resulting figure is 20.0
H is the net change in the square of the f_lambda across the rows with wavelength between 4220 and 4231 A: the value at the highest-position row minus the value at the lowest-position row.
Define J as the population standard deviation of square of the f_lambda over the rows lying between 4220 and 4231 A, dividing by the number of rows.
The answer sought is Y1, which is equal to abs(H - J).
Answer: 1.3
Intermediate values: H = 2.3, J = 0.98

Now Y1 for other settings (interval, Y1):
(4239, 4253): 0.8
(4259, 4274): 6.3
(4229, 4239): 1.5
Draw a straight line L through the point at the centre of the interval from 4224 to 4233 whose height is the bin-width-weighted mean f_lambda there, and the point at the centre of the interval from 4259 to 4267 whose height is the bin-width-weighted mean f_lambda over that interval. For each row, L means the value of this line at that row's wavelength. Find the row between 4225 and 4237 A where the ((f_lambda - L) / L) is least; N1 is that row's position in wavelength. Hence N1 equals 4234.25 A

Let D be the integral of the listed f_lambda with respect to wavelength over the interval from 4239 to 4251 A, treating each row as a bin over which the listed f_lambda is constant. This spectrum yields 55.8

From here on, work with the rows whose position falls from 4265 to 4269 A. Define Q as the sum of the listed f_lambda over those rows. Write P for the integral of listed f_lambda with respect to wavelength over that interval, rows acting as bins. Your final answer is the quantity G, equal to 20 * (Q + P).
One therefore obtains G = 552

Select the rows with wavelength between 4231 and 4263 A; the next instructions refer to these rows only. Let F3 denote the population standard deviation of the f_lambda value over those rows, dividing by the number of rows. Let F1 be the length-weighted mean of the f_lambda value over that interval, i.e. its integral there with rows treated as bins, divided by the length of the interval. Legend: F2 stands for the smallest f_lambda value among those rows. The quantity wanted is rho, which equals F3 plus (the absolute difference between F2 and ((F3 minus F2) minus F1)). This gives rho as 13.3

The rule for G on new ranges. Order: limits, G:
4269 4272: 438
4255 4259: 548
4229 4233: 556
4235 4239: 548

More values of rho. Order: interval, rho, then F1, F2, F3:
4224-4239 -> 13.3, 4.52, 4.375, 0.102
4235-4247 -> 13.7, 4.63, 4.512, 0.103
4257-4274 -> 13.1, 4.57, 4.248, 0.177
